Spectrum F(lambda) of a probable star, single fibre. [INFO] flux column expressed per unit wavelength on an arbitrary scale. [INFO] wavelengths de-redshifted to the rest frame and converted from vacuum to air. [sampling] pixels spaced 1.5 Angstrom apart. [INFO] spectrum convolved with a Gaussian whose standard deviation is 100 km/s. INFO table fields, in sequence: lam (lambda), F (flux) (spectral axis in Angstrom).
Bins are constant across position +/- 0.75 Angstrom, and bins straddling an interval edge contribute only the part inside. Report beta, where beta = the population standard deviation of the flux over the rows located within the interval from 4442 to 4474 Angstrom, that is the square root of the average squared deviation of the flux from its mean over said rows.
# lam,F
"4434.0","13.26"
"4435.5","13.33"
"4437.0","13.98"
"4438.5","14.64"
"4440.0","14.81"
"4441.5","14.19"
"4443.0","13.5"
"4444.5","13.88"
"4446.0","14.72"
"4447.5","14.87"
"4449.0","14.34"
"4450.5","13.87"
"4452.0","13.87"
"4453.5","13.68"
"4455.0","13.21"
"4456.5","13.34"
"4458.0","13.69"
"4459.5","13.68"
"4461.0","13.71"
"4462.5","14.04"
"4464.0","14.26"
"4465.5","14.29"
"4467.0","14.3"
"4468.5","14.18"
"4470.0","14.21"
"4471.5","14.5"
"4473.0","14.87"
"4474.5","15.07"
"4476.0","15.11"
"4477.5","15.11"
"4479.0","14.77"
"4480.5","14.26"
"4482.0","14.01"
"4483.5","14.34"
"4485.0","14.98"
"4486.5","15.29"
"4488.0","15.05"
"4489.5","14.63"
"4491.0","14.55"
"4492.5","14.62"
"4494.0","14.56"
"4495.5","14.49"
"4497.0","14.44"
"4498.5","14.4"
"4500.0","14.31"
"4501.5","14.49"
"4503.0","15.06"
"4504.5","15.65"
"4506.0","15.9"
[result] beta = 0.46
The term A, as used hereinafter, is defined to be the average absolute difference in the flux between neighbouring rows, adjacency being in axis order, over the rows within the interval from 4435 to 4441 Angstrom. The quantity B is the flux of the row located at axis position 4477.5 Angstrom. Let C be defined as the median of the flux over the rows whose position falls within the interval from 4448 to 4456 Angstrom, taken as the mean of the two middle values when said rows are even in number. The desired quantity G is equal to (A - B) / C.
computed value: -1.05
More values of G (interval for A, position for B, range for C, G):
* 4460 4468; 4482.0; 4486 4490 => -0.92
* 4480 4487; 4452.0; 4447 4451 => -0.94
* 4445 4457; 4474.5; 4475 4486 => -1.00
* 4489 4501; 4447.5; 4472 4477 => -0.98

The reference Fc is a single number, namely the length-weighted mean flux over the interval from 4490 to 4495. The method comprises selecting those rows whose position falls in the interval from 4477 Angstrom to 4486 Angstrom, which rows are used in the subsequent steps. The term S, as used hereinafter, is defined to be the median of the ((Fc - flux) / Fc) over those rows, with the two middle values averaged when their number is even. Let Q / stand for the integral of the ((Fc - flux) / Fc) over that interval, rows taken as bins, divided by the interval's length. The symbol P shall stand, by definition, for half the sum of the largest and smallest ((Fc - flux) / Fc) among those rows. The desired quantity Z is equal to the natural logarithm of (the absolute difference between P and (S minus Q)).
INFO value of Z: -7.0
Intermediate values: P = 0.001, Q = -0.001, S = 0.00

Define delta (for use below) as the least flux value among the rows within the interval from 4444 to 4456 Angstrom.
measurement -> 13.21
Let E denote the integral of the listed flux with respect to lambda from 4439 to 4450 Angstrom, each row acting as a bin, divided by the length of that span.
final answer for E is 14.3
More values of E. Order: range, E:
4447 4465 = 13.9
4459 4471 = 14.1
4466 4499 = 14.6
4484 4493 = 14.8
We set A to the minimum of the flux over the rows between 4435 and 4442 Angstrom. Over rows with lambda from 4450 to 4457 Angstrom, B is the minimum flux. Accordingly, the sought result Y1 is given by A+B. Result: 26.5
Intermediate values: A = 13.33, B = 13.21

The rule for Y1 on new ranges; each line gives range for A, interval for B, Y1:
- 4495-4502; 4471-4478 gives 28.8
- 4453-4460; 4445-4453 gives 27.1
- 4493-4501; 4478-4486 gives 28.3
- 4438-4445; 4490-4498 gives 27.9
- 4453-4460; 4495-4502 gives 27.5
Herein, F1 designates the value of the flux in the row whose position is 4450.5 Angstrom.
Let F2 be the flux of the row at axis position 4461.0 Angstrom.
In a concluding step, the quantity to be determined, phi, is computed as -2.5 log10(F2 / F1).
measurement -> 0.01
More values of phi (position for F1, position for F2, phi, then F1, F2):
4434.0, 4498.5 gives -0.09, 13.26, 14.4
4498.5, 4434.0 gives 0.09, 14.4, 13.26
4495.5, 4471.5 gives 0.00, 14.49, 14.5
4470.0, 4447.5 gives -0.05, 14.21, 14.87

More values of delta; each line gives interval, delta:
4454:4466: 13.21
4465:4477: 14.18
